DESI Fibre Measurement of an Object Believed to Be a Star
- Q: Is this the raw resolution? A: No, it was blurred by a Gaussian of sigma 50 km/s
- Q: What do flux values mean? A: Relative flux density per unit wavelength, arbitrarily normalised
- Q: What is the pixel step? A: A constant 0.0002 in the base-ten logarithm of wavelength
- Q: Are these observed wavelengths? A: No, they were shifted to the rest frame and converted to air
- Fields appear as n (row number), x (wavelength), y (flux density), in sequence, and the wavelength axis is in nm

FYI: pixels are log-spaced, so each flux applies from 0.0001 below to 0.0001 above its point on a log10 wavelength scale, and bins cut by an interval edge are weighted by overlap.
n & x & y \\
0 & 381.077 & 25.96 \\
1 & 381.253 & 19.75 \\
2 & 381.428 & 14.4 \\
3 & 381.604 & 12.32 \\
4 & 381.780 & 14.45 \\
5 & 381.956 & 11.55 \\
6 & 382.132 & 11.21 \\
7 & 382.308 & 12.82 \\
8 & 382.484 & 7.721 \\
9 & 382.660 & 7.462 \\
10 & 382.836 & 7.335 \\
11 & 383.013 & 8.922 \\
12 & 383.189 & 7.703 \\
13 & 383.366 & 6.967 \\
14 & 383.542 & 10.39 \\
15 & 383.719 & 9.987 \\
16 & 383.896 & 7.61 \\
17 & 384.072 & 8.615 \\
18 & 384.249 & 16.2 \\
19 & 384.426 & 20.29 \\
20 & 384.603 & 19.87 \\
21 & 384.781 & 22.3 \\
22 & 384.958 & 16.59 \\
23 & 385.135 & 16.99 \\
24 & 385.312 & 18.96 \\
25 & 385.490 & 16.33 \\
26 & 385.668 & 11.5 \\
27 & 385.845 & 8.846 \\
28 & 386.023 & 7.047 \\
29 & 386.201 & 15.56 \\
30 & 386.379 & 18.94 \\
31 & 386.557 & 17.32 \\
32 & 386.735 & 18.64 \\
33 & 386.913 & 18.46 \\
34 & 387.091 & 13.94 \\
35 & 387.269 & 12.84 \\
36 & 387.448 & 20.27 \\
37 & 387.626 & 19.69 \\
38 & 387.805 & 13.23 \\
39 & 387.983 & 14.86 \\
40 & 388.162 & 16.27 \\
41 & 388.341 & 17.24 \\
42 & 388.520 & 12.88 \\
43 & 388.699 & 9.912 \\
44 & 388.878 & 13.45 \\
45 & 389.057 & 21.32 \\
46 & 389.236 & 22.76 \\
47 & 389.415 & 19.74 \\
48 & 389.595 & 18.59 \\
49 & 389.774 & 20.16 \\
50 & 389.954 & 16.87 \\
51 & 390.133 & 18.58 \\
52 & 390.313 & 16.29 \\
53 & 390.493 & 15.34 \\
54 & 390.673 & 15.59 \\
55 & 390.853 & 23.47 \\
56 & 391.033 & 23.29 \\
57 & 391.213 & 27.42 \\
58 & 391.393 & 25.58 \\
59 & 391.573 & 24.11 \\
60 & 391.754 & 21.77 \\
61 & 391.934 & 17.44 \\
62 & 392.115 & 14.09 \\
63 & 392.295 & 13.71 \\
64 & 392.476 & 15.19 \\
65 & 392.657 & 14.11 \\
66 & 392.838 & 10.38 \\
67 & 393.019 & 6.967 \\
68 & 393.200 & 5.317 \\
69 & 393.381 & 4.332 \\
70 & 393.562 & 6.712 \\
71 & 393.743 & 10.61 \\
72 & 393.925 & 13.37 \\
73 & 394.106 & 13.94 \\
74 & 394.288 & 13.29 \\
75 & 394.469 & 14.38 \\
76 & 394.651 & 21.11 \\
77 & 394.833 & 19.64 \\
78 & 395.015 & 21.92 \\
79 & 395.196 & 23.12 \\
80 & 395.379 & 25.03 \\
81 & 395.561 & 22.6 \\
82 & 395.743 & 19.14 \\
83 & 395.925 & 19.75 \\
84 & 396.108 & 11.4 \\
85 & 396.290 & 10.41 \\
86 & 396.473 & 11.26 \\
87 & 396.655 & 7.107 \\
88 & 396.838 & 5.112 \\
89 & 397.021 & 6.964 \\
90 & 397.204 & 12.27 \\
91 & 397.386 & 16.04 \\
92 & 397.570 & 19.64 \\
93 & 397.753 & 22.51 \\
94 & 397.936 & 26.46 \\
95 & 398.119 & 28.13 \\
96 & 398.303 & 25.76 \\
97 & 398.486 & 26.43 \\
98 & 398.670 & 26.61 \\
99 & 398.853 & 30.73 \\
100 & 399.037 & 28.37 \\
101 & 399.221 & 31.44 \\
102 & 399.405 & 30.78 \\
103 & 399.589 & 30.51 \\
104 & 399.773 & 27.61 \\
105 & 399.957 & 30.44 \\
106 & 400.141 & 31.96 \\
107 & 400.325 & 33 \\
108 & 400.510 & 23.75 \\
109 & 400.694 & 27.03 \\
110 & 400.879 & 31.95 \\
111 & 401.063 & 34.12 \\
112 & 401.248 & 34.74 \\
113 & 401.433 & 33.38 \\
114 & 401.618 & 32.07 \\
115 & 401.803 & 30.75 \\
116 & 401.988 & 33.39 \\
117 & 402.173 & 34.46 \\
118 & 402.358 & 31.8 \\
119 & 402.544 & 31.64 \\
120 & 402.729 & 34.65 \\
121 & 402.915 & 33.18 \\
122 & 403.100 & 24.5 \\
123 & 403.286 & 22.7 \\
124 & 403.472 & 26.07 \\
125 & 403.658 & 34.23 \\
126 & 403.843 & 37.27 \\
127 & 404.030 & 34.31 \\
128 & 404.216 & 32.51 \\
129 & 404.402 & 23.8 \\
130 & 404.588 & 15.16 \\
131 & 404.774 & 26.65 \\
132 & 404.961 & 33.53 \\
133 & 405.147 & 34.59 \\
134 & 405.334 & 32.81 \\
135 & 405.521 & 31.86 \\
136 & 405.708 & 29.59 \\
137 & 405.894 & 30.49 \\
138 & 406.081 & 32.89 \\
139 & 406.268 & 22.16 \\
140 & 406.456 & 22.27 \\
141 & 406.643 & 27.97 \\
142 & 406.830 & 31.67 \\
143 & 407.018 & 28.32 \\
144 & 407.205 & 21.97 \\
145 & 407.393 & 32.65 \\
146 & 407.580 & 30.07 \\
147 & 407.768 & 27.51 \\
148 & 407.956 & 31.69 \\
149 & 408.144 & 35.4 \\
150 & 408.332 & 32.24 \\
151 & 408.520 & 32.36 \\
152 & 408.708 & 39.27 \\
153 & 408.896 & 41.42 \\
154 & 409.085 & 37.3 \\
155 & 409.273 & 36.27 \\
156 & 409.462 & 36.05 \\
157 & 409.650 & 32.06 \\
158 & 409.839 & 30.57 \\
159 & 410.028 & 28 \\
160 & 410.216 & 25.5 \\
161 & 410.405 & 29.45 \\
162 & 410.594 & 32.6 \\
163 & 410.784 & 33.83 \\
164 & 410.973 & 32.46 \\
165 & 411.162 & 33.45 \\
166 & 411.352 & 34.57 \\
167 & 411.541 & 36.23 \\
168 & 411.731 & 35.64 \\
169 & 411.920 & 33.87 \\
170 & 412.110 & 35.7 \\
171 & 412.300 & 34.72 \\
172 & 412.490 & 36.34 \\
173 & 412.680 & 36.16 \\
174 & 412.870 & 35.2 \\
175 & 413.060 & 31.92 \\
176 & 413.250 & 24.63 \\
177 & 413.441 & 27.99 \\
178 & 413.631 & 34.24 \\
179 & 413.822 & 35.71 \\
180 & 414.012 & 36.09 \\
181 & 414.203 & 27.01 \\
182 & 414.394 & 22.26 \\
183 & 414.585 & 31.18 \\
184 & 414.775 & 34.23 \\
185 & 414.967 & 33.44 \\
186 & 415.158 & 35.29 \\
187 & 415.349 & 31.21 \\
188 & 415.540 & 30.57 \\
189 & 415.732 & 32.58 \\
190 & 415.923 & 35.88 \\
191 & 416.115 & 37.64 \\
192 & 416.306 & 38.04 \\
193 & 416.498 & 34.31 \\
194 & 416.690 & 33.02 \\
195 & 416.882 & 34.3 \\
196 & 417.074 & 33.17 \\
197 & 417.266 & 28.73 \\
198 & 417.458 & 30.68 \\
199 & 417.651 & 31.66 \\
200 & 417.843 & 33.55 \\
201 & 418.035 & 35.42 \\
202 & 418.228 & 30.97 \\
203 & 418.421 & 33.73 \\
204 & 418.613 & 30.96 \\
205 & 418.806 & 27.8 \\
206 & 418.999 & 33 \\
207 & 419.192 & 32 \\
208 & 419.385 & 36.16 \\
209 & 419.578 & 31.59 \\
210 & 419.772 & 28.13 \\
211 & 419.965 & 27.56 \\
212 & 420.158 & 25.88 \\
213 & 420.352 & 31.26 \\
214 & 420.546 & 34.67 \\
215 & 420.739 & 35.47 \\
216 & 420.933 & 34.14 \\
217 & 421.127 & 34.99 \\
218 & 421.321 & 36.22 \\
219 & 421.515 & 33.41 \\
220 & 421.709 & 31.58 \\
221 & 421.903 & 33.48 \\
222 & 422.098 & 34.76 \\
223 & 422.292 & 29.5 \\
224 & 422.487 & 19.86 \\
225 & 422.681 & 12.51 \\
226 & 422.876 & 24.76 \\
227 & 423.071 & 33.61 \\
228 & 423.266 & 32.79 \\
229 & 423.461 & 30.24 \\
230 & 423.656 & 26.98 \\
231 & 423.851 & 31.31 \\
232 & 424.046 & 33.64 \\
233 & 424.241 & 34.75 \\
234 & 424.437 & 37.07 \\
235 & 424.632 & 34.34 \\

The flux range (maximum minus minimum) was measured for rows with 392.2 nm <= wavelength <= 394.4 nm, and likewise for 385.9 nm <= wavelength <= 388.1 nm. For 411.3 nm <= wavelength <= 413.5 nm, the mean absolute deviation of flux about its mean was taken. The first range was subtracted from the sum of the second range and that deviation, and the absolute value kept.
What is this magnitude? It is 5.1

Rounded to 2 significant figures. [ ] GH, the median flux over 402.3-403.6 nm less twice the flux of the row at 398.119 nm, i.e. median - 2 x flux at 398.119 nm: -25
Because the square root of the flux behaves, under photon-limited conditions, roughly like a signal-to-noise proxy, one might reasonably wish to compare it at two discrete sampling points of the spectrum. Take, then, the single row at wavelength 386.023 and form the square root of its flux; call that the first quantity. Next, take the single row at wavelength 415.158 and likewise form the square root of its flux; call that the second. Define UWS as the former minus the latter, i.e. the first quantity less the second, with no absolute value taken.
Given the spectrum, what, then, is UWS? -3.3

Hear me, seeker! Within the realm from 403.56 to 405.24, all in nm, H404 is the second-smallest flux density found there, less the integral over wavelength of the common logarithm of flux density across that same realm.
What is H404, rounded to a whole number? 21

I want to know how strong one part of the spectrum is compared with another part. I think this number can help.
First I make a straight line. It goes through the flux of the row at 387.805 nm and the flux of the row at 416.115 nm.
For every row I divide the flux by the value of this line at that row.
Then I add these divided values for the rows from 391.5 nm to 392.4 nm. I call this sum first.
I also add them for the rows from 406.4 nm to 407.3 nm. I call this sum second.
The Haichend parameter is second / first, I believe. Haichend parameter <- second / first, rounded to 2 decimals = 0.82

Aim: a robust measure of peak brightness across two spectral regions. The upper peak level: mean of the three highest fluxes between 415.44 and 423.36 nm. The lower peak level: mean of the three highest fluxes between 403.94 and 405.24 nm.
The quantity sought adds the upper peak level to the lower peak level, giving 71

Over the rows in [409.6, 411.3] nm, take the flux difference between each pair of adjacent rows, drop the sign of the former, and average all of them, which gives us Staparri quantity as 2.2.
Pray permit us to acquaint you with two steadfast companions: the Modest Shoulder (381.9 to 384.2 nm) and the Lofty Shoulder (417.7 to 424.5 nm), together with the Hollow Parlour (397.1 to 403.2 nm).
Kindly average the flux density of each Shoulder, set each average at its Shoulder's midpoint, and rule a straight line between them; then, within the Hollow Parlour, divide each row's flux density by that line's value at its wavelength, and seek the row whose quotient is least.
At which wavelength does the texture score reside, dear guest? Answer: 397.204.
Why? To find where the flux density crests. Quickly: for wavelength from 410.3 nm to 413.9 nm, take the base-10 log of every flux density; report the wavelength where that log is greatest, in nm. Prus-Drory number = 412.490 nm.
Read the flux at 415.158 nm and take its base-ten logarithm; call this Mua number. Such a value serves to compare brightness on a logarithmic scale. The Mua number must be 1.55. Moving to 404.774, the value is 1.43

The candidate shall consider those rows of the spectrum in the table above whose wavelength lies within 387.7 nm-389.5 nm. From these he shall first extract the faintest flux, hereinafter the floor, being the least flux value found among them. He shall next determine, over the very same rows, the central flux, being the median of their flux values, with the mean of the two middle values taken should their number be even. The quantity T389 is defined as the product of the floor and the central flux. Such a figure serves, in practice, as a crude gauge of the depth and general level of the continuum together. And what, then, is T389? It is 154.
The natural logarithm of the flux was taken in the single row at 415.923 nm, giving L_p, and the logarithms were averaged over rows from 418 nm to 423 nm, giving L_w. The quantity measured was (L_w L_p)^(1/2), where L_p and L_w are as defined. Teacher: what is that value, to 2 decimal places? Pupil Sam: 3.49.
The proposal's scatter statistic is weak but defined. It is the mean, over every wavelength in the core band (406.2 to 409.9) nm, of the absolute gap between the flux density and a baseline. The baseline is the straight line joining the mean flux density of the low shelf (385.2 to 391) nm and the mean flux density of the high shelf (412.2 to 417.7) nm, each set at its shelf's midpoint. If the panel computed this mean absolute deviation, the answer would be 4.7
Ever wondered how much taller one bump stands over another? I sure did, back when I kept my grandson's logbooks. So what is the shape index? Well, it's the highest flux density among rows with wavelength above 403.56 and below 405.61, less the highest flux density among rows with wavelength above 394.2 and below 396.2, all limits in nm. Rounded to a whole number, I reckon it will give 12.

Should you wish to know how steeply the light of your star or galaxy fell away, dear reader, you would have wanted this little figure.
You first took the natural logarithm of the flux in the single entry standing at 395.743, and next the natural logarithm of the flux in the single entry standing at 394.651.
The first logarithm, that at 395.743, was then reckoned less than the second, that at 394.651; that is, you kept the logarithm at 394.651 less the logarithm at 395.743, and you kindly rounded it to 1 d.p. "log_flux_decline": 0.1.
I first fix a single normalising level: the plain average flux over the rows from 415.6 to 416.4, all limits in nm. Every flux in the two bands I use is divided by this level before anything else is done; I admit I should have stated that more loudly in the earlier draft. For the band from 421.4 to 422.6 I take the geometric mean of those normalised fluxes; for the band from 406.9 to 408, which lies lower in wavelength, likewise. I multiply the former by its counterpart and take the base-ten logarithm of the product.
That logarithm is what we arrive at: -0.18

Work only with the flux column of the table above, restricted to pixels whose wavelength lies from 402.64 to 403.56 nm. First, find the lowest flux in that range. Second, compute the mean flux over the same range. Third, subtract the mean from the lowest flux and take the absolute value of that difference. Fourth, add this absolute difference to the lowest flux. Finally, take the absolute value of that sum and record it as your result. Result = 28.2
